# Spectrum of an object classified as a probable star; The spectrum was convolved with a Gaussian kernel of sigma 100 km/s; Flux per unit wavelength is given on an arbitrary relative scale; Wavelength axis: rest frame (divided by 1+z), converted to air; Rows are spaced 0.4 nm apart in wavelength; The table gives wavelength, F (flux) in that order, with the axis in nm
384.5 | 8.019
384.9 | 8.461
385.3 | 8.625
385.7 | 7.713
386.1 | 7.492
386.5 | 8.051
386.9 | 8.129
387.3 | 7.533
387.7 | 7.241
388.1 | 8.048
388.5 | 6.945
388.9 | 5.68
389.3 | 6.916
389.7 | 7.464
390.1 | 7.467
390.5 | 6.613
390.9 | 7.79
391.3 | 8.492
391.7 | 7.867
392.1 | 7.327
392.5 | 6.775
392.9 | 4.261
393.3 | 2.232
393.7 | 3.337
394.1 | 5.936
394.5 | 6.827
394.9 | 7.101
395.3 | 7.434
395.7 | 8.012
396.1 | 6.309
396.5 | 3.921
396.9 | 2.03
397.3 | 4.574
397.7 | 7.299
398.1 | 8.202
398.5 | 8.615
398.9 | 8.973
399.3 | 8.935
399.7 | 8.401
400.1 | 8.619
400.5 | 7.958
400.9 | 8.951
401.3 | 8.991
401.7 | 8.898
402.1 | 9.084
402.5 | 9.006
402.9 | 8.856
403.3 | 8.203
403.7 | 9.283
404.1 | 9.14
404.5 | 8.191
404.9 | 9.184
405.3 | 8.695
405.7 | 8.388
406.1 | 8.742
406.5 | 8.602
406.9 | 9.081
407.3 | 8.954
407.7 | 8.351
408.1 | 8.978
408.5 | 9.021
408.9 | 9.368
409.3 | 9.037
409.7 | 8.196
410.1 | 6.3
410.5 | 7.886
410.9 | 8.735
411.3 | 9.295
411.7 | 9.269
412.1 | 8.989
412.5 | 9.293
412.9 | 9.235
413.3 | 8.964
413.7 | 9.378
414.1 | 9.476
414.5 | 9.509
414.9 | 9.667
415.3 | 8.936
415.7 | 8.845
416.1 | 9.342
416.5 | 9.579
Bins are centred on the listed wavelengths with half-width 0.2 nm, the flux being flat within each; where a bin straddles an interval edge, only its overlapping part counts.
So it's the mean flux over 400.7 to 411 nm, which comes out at 8.70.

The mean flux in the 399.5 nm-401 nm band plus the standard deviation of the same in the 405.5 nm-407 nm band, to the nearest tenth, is 8.7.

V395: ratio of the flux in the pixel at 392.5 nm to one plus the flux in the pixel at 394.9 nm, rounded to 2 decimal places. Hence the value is 0.84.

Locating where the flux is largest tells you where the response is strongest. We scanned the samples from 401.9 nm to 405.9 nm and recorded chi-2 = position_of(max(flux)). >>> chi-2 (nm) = 403.7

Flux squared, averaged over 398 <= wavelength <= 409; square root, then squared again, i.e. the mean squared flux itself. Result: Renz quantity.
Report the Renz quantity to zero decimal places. 77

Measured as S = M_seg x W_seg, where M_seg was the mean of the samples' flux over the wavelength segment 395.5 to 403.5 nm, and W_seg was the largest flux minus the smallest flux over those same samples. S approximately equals 54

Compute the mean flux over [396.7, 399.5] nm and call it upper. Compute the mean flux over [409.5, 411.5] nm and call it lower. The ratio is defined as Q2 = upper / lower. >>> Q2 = 0.86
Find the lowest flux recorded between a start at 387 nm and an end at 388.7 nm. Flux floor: 6.945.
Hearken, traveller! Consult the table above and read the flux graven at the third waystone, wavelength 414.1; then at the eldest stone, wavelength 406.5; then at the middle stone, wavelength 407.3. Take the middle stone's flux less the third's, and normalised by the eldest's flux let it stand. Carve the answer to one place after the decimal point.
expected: -0.1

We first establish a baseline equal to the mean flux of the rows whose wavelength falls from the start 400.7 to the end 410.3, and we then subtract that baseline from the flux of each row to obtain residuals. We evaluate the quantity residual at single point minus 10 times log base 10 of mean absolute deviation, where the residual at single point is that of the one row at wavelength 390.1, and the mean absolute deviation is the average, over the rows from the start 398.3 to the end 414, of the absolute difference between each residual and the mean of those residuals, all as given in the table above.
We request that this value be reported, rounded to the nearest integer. 3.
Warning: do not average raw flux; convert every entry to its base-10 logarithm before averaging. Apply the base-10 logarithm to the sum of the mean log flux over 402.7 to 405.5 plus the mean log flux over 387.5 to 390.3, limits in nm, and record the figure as 0.254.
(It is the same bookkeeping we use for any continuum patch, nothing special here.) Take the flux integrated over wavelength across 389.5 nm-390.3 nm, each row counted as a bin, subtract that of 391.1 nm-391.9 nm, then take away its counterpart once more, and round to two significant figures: -7.1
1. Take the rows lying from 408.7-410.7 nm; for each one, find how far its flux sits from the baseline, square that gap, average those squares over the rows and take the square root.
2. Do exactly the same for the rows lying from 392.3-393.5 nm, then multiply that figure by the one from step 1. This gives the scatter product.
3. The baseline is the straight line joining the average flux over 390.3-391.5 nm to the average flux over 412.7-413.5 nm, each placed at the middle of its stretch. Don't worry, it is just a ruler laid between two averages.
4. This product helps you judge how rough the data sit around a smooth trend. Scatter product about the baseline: 5.04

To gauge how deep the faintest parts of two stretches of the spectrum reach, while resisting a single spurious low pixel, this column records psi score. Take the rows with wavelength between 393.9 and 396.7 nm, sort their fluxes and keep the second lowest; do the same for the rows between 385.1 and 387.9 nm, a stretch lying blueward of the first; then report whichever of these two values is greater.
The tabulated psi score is 7.5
